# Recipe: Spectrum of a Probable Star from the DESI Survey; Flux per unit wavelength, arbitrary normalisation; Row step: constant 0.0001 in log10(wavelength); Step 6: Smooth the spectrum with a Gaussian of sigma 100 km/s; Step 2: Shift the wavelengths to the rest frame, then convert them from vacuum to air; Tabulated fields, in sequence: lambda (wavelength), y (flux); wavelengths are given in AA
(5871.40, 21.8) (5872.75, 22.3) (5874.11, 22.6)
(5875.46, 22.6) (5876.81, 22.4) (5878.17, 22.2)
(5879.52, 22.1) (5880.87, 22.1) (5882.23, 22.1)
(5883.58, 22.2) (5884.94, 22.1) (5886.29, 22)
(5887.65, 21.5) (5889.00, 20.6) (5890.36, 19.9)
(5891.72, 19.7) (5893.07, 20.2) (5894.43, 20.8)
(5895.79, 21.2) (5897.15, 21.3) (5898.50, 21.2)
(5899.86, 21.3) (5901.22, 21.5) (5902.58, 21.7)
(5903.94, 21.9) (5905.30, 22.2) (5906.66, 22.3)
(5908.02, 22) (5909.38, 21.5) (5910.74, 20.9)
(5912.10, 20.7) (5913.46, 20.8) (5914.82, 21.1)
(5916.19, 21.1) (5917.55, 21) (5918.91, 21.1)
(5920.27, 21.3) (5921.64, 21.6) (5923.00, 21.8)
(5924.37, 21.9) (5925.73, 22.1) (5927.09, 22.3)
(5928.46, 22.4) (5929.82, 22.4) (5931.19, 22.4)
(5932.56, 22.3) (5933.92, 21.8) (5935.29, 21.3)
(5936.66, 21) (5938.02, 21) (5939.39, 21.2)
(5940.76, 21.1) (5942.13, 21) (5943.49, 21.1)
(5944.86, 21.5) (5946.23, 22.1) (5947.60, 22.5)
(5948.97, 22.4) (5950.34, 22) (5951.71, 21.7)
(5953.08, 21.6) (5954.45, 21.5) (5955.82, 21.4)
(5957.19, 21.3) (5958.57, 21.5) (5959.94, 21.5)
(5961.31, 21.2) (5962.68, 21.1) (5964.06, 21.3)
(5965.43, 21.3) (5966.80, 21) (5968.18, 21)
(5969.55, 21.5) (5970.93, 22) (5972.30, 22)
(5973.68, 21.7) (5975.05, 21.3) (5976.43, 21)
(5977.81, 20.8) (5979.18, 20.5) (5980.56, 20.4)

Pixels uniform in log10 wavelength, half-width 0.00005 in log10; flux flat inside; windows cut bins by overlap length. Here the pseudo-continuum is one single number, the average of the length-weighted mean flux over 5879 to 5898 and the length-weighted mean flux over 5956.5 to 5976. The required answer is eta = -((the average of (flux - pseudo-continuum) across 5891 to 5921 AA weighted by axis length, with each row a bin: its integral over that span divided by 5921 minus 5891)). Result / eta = 0.1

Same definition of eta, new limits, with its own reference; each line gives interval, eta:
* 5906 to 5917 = 0.0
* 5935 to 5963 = -0.2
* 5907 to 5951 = -0.3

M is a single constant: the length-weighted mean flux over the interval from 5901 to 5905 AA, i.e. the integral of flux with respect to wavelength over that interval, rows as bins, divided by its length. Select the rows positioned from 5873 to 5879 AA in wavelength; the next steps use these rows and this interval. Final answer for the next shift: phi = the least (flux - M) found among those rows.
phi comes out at 0.4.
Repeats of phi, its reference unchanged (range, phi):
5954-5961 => -0.5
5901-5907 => -0.3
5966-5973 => -0.8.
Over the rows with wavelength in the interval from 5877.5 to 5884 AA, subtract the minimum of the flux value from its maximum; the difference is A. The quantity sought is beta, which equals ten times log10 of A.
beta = -10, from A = 0.1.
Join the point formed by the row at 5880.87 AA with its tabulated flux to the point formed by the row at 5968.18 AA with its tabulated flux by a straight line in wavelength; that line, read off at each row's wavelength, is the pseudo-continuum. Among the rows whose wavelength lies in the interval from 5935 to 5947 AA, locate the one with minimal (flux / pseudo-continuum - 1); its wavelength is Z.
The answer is 5936.66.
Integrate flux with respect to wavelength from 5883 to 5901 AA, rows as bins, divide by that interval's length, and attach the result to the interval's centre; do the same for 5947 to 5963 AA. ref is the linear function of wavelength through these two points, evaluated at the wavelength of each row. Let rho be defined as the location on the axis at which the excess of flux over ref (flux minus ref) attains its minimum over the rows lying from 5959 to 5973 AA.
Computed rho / 5968.18 AA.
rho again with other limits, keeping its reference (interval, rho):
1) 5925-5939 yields 5938.02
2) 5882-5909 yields 5891.72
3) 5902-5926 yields 5912.10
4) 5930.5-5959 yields 5942.13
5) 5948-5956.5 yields 5955.82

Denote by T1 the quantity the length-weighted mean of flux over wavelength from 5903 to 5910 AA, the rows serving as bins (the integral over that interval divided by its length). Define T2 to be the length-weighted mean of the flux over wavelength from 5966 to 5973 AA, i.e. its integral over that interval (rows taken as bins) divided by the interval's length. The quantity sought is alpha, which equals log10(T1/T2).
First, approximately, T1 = 22.0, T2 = 21.49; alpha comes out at 0.010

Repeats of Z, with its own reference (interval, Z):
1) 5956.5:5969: 5966.80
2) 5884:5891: 5890.36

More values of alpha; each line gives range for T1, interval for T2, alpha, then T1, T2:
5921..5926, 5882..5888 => -0.003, 21.8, 22.00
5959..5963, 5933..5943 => 0.002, 21.3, 21.24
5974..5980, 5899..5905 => -0.014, 20.9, 21.61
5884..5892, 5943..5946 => -0.007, 21.1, 21.42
